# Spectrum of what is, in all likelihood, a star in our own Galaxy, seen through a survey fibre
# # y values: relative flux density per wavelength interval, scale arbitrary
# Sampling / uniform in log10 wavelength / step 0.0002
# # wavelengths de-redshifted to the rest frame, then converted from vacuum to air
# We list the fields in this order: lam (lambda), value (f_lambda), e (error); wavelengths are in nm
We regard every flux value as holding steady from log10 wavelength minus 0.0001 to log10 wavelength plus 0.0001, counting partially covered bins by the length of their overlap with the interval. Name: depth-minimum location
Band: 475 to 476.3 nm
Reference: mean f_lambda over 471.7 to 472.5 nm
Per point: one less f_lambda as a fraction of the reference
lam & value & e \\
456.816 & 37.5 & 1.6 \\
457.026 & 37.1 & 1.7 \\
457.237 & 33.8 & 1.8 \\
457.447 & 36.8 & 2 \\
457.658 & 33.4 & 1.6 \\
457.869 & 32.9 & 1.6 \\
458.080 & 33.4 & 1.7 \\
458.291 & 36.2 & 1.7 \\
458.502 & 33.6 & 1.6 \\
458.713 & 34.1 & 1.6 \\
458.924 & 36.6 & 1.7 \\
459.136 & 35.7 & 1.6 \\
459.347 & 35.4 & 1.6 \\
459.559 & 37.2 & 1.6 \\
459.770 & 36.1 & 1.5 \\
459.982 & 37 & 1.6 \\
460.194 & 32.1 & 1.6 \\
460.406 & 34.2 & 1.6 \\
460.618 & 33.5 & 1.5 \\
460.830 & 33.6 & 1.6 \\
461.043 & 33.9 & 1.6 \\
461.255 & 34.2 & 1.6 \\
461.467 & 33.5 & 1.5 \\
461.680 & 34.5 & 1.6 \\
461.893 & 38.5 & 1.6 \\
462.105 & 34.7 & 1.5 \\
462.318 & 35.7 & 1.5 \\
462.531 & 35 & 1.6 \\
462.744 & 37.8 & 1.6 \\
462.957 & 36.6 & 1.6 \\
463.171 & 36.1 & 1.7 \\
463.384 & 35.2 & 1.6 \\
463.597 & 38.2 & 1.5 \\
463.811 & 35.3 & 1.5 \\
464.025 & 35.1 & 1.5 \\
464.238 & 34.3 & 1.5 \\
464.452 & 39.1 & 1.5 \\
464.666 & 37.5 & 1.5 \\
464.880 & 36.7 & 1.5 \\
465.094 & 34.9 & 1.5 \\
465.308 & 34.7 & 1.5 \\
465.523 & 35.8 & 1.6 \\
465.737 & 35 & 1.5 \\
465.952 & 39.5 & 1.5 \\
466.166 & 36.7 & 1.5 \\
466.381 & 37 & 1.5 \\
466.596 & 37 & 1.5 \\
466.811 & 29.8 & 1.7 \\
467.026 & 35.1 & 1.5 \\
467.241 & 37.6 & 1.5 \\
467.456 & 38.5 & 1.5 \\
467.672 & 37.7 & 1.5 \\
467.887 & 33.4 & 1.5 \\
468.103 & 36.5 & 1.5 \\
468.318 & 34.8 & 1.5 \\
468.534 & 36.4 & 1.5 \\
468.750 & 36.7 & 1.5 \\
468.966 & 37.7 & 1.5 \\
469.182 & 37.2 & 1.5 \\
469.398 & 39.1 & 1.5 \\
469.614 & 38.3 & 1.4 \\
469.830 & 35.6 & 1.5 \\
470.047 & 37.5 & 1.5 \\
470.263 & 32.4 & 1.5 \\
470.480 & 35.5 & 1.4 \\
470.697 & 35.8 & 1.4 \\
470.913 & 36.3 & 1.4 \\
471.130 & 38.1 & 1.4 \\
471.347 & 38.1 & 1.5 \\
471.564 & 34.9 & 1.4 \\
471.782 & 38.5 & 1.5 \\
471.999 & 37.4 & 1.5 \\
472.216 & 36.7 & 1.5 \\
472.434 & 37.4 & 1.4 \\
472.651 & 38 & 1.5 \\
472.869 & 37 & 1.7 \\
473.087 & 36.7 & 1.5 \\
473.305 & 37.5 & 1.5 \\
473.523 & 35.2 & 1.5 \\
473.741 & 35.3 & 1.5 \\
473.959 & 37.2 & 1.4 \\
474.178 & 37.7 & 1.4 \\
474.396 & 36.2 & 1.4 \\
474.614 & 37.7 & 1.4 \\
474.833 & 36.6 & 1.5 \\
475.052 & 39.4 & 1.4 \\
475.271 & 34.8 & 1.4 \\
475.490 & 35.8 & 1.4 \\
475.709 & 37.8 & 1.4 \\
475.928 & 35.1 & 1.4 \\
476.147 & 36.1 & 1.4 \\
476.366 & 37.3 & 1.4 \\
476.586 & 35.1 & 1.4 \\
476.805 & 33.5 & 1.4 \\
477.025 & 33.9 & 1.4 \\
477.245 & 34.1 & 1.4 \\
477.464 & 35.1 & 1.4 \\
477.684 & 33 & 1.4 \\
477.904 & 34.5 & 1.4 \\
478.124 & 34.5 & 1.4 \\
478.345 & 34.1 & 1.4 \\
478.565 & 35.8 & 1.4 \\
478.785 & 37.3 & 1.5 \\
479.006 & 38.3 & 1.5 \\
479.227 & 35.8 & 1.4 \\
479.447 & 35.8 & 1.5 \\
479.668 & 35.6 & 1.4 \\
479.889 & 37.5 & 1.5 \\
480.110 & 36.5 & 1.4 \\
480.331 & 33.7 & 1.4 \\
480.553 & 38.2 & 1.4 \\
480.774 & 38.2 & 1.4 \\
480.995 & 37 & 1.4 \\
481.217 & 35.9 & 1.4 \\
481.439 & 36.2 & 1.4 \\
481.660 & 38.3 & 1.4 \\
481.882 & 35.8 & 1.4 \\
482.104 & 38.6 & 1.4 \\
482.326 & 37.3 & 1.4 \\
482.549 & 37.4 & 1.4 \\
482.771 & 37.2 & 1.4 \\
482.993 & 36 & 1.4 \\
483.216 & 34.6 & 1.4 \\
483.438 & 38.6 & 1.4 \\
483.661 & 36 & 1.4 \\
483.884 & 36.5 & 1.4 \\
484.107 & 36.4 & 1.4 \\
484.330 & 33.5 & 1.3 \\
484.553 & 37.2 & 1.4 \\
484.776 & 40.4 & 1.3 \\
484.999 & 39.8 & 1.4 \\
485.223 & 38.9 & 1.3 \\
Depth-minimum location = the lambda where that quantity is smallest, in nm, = 475.052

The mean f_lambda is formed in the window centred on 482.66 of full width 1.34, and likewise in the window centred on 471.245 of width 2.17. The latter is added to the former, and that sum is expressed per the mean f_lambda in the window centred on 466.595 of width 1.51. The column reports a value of 2.03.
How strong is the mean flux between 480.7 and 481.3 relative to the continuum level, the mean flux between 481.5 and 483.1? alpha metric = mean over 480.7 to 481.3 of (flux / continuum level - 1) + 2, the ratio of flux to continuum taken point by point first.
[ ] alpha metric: 1.99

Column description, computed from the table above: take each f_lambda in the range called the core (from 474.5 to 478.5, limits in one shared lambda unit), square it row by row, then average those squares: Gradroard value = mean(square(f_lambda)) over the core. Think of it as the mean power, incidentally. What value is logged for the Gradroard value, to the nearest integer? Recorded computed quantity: 1261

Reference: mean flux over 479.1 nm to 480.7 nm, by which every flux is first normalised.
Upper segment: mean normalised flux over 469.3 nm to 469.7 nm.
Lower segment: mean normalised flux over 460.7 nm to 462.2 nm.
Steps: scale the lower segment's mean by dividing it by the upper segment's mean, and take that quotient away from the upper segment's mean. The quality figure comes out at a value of 0.17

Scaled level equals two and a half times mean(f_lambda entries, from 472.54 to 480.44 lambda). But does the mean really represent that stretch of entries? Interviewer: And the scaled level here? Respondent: 90.0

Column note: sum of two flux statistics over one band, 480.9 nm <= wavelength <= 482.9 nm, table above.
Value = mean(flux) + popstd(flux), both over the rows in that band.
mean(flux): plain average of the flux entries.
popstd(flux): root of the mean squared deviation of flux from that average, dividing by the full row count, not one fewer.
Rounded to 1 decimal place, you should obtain 38.0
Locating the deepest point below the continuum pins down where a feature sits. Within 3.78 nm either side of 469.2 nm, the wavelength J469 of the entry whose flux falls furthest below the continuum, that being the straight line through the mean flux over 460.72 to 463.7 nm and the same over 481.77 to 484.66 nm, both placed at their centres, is 466.811 nm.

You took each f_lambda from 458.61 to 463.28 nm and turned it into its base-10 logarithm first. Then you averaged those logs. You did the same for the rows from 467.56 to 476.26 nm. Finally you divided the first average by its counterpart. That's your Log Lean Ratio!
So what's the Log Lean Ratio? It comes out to 0.99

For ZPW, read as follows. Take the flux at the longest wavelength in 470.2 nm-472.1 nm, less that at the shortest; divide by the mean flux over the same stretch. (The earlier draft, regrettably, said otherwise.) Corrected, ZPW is 0.14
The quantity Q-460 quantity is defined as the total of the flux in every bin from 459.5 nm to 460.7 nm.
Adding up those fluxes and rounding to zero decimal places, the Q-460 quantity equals 210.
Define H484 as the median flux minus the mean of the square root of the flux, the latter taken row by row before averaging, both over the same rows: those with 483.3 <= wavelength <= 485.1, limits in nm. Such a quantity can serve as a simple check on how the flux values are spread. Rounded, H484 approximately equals 30.7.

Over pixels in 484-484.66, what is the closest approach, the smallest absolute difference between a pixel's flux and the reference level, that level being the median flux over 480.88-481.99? 0.2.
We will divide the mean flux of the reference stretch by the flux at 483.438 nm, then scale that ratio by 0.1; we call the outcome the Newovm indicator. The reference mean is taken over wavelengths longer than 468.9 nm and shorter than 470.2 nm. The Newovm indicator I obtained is 0.097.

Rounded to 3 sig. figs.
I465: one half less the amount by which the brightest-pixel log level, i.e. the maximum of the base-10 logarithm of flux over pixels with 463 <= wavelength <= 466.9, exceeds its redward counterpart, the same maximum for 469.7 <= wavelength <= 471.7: 0.484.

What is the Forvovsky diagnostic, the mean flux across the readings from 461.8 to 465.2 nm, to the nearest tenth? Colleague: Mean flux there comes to 36.3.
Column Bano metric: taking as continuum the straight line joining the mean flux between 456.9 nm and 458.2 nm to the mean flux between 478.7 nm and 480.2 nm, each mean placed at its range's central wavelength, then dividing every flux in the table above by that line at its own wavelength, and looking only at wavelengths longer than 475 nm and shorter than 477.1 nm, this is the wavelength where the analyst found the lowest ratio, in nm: 476.805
